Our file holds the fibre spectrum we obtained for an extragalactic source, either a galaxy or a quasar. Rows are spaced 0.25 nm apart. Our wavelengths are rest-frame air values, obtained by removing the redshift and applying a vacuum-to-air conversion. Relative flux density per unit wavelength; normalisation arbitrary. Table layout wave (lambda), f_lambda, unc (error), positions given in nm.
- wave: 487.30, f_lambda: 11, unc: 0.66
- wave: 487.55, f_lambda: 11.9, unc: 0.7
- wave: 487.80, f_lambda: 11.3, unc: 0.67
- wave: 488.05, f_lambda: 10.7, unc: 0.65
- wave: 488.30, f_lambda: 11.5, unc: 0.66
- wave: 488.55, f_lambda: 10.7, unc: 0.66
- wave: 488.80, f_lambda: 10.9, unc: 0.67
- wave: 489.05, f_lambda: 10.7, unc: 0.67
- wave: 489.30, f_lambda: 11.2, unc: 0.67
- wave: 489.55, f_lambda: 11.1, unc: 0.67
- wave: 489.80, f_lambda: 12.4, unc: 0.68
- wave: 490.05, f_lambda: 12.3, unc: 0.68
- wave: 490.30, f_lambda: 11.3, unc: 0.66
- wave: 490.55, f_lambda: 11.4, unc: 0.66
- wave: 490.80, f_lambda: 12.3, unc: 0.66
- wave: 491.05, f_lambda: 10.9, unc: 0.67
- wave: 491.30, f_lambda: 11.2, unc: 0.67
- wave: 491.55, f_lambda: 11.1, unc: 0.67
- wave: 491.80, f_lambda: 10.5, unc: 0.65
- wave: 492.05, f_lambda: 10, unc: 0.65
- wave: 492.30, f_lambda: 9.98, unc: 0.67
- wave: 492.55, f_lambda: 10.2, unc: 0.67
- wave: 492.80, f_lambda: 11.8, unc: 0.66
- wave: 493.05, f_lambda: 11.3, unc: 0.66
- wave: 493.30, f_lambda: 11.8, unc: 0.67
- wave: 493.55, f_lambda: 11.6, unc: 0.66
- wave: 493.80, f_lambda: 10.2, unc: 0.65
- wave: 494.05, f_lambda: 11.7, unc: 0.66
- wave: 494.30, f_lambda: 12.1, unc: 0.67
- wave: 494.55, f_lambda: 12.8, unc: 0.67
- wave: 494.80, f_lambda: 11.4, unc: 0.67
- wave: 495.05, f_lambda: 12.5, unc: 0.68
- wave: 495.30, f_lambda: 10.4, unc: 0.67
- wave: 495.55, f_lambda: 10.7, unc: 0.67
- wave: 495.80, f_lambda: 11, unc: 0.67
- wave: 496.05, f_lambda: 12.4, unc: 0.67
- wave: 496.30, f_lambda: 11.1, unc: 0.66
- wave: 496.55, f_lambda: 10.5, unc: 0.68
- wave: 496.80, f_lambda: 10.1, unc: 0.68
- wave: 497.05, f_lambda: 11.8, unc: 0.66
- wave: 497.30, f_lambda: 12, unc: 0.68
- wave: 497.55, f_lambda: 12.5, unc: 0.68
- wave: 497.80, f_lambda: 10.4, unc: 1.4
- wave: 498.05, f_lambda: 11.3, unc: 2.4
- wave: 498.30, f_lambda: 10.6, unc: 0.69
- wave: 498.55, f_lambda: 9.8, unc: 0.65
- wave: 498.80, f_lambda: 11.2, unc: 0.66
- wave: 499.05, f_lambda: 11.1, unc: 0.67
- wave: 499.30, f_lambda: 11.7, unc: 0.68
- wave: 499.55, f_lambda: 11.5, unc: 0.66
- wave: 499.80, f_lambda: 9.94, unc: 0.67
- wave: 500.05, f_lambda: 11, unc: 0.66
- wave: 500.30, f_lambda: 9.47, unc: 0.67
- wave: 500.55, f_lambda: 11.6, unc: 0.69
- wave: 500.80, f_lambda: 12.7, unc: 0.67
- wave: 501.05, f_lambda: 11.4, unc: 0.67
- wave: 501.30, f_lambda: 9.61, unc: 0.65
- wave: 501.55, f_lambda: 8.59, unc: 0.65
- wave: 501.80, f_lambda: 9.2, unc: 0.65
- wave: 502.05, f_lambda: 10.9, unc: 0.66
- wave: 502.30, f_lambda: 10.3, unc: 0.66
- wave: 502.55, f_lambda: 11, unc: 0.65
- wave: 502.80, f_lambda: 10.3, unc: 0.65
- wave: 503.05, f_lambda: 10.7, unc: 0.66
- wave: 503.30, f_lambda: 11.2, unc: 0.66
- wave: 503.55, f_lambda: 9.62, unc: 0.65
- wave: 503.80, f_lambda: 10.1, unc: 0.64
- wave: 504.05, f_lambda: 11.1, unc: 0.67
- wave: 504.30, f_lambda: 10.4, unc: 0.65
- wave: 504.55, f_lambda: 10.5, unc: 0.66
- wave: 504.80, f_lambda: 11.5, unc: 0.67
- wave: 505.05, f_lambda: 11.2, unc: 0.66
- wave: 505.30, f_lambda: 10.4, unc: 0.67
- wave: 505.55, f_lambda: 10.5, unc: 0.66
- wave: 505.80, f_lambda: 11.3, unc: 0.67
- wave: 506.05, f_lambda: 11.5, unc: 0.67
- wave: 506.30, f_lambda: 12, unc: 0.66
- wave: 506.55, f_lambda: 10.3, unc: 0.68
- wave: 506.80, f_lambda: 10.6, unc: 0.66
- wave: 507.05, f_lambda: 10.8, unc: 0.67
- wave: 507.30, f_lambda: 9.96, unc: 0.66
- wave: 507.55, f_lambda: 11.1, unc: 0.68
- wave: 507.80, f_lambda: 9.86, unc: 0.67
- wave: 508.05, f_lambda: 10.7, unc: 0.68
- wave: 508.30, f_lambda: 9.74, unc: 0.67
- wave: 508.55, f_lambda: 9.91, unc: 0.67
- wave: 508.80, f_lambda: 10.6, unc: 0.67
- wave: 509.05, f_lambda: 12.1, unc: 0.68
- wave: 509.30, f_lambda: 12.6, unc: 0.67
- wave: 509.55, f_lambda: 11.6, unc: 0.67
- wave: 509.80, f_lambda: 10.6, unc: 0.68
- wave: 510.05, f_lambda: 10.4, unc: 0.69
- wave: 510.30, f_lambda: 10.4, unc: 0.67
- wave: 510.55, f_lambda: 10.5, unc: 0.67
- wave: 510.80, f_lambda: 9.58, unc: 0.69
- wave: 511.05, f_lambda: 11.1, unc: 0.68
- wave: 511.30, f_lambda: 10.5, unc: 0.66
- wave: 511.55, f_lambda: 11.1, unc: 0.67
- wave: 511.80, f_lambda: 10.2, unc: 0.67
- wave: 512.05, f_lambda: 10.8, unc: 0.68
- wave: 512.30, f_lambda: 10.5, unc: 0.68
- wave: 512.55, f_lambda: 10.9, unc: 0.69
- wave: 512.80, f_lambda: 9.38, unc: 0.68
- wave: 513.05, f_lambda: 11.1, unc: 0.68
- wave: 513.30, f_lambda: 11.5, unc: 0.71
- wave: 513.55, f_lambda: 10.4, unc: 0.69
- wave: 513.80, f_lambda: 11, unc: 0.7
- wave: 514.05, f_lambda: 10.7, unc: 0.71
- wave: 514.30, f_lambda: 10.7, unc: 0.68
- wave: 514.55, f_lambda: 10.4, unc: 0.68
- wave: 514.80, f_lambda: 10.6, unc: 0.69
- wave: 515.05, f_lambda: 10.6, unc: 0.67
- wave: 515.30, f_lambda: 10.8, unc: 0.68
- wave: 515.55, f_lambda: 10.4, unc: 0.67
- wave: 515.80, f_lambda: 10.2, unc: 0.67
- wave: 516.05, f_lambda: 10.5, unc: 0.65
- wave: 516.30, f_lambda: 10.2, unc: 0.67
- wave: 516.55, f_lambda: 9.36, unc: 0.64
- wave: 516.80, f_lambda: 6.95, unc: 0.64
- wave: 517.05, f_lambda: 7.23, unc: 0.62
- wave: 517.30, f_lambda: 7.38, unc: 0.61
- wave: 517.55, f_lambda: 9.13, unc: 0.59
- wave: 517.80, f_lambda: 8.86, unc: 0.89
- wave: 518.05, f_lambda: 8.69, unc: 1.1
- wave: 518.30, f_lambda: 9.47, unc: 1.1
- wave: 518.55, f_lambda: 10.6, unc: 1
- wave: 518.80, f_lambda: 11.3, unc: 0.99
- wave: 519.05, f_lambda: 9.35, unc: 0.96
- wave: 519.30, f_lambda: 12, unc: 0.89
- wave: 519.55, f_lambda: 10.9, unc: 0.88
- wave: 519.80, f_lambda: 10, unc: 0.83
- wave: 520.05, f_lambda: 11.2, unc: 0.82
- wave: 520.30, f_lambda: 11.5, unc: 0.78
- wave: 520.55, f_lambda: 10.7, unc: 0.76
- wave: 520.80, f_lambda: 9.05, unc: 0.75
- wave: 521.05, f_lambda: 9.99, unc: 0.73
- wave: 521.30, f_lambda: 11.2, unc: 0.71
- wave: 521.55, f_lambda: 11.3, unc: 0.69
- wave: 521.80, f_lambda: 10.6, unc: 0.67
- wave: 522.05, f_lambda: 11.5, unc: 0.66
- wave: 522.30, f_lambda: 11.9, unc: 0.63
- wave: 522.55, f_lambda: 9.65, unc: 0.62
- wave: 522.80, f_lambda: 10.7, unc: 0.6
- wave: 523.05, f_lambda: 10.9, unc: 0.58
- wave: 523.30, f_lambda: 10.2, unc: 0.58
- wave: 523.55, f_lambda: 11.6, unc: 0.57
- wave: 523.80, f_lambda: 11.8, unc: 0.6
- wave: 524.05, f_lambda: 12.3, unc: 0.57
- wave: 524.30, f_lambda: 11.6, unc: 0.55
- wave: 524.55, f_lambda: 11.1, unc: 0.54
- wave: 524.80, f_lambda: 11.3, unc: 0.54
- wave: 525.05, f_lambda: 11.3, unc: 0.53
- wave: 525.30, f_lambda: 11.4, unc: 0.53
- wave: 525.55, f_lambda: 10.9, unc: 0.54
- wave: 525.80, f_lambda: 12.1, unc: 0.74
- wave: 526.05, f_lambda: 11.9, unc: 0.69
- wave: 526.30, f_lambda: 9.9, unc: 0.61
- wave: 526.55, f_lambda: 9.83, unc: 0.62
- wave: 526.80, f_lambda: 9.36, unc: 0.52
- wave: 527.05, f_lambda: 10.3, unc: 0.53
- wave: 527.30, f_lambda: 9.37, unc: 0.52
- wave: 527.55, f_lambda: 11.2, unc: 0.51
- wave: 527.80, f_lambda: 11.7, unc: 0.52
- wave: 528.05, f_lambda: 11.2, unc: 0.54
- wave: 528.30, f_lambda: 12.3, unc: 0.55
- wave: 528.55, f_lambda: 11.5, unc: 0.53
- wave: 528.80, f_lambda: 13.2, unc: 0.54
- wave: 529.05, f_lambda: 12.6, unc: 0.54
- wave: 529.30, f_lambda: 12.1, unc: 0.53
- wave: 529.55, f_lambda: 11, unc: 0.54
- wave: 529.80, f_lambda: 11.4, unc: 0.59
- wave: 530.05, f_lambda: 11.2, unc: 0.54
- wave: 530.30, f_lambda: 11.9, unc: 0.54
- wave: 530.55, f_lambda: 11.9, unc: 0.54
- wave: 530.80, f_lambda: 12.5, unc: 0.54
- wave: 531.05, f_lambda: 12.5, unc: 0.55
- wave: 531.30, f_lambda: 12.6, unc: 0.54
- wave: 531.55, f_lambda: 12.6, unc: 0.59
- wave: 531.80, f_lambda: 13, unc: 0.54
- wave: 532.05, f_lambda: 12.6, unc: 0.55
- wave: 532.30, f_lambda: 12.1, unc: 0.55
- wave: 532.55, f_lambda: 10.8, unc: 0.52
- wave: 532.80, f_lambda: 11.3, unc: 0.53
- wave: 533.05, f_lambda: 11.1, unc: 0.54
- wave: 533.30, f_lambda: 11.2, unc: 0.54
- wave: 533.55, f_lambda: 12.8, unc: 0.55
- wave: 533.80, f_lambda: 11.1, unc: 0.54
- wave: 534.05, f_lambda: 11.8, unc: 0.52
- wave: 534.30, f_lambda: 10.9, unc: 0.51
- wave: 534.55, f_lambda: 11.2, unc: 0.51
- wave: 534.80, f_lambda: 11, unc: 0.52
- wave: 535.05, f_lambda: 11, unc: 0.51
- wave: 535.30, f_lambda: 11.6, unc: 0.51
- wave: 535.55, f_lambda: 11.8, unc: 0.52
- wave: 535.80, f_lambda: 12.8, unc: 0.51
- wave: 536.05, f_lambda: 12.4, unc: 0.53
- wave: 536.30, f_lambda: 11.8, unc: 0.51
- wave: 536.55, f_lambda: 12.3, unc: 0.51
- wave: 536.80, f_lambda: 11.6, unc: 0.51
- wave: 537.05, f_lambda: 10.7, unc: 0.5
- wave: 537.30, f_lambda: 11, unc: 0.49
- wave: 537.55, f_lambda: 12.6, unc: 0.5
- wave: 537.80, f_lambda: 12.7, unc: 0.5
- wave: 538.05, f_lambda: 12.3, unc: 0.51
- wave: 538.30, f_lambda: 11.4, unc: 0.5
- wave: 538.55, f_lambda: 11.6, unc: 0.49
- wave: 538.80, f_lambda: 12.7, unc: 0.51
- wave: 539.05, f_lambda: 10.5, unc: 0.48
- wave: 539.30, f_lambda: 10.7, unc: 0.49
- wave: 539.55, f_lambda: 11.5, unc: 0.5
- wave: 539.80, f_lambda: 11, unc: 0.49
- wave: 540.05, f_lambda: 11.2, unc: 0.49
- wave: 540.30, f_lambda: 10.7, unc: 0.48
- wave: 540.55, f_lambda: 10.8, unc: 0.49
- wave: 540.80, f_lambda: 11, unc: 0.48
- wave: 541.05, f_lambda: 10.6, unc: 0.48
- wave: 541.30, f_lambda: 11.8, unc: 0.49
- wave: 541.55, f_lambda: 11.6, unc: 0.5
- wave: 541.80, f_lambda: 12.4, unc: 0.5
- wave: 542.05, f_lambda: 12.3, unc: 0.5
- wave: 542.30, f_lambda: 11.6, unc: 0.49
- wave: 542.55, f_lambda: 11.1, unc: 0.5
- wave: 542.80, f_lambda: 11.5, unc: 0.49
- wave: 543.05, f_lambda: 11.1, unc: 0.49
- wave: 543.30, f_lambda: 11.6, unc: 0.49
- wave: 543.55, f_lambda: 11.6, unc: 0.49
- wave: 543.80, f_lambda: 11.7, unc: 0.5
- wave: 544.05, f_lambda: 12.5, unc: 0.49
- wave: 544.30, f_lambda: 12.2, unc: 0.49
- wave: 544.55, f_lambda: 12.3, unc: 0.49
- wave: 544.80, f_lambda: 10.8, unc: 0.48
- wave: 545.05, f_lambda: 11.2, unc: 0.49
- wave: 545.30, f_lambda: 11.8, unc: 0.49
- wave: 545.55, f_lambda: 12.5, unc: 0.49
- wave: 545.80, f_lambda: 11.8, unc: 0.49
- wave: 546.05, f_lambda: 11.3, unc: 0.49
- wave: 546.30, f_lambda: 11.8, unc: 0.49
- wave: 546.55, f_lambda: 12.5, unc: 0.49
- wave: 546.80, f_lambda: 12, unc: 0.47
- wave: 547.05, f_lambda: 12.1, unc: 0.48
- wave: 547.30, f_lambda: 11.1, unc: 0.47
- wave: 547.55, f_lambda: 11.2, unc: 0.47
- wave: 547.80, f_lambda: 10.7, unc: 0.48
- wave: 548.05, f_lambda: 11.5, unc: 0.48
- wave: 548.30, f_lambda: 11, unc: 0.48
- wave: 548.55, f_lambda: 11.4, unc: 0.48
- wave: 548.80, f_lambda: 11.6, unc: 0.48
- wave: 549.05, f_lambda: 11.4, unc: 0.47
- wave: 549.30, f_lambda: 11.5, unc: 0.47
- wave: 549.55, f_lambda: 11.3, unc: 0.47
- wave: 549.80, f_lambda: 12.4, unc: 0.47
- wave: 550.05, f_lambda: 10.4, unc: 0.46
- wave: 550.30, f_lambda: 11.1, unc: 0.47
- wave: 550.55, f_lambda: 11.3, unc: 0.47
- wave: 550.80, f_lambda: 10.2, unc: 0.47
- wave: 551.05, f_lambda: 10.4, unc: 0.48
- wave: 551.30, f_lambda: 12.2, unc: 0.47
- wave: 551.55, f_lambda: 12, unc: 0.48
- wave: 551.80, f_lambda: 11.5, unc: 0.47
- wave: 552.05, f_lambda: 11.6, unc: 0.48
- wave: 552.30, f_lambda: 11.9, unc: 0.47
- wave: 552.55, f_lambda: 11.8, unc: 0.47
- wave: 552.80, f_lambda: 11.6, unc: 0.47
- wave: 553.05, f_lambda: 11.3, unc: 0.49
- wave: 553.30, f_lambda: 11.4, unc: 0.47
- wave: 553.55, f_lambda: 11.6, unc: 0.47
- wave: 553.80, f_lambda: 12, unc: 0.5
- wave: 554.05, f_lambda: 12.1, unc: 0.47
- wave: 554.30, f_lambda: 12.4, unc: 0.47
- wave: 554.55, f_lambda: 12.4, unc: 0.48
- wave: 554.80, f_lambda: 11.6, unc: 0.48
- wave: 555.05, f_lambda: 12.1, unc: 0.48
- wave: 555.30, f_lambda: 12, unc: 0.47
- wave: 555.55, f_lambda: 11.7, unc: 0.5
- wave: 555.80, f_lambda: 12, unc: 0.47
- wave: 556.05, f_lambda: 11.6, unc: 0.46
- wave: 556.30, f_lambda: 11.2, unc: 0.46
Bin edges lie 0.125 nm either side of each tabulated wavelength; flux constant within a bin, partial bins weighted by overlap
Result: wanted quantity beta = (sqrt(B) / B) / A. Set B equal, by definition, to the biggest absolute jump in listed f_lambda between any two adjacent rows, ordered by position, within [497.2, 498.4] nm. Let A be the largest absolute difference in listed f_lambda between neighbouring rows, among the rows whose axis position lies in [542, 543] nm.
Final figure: 0.99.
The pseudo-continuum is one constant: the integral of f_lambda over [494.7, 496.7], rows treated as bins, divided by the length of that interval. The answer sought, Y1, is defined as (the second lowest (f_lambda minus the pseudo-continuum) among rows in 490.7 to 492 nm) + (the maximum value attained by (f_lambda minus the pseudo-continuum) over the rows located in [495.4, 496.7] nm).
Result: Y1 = 0.8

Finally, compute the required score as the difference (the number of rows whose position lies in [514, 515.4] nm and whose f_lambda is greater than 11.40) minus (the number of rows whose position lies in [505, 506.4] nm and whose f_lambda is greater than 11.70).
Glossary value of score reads -1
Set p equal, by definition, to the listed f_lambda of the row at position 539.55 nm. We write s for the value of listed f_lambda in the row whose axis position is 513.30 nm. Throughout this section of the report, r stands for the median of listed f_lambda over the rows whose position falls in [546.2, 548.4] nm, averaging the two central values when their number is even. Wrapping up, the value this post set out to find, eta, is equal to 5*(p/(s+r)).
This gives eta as 2.50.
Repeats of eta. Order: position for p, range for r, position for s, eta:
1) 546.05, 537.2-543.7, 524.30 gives 2.45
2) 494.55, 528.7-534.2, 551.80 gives 2.72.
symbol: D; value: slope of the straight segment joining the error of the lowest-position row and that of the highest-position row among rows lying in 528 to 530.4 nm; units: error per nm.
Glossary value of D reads 0.0000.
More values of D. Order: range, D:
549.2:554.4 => 0.0000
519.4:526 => -0.0224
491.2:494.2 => -0.0036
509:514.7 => 0.0000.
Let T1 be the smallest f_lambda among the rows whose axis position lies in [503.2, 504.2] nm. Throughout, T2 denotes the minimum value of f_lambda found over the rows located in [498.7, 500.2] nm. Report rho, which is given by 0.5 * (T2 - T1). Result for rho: 0.2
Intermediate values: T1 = 9.62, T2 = 9.94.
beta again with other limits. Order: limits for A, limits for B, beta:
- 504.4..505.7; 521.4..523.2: 0.67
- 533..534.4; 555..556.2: 0.93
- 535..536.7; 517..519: 0.76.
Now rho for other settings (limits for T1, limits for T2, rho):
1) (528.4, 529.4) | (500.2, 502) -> -1.5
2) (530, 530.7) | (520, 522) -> -1.1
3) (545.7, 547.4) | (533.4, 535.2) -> -0.1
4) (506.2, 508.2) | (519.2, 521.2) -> -0.4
